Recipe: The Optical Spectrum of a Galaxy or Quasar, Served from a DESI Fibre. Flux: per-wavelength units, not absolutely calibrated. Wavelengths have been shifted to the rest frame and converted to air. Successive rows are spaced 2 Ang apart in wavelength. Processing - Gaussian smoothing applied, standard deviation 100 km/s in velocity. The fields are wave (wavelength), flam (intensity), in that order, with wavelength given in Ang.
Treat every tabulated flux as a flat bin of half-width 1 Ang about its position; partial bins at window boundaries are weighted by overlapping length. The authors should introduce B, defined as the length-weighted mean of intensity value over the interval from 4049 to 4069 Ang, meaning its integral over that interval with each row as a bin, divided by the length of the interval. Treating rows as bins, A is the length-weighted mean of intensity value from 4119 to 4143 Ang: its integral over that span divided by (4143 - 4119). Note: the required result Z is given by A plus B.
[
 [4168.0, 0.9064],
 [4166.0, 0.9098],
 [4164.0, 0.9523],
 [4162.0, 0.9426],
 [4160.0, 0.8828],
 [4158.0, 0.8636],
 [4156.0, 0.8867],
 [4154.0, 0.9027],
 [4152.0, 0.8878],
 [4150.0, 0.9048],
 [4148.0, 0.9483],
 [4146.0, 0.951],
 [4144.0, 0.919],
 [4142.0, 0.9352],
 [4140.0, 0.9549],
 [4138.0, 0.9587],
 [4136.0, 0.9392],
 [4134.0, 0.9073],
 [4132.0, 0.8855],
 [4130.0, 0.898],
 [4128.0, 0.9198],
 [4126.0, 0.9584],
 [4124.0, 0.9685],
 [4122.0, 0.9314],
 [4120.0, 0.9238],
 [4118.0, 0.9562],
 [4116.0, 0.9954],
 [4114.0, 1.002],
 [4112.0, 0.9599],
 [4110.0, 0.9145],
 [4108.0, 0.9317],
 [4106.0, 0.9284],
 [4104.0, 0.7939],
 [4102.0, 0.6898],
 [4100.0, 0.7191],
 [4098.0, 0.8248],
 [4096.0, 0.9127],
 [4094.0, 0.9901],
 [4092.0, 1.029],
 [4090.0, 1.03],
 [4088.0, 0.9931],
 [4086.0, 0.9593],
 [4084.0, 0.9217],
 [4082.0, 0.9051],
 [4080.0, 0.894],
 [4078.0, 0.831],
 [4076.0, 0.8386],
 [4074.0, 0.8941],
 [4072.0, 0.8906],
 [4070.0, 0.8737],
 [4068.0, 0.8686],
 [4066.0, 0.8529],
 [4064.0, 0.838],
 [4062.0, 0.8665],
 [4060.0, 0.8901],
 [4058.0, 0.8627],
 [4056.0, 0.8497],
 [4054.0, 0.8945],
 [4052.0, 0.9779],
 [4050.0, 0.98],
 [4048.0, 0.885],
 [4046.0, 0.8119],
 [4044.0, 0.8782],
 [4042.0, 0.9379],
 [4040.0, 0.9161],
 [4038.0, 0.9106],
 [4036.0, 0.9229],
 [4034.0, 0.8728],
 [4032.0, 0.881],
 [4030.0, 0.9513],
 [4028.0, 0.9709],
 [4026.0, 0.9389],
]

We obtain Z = 1.82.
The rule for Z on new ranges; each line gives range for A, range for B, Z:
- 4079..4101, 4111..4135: 1.87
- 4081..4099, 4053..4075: 1.82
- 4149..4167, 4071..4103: 1.80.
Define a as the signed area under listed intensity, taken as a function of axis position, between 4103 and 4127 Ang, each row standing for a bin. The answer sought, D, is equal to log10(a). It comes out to 1.353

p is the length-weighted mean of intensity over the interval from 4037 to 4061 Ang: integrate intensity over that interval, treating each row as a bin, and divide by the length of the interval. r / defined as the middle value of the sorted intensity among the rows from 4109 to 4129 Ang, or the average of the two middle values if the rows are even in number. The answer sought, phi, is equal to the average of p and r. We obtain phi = 0.93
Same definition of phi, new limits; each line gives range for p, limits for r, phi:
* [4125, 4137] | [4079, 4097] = 0.94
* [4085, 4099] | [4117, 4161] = 0.94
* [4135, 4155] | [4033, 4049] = 0.91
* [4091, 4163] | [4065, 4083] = 0.89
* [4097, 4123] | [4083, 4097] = 0.94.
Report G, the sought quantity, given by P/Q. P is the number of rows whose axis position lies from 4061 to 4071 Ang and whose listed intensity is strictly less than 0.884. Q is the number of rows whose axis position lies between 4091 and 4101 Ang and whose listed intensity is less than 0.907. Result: 2.5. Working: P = 5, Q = 2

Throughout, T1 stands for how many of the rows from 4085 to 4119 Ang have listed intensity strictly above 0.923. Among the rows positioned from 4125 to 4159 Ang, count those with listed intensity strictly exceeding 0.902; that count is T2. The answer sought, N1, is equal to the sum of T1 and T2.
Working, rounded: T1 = 11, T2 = 12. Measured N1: 23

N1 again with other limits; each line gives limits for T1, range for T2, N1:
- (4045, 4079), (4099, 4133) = 14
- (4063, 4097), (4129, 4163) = 16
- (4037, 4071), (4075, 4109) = 13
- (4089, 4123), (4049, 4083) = 14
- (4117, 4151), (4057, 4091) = 16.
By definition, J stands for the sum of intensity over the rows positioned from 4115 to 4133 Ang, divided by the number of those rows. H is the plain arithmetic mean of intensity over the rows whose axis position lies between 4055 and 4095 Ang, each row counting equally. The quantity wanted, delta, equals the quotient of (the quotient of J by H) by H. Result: 1.147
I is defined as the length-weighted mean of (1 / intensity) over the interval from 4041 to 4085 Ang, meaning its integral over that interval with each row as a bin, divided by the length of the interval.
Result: 1.13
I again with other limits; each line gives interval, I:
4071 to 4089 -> 1.11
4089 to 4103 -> 1.16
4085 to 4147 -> 1.09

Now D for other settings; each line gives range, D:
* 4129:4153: 1.346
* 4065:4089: 1.331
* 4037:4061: 1.334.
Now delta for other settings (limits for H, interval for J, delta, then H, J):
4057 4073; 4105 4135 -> 1.246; 0.868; 0.94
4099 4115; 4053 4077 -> 1.154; 0.867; 0.87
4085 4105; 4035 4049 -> 1.119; 0.894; 0.89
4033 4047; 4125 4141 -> 1.164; 0.893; 0.93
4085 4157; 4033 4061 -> 1.057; 0.923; 0.90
